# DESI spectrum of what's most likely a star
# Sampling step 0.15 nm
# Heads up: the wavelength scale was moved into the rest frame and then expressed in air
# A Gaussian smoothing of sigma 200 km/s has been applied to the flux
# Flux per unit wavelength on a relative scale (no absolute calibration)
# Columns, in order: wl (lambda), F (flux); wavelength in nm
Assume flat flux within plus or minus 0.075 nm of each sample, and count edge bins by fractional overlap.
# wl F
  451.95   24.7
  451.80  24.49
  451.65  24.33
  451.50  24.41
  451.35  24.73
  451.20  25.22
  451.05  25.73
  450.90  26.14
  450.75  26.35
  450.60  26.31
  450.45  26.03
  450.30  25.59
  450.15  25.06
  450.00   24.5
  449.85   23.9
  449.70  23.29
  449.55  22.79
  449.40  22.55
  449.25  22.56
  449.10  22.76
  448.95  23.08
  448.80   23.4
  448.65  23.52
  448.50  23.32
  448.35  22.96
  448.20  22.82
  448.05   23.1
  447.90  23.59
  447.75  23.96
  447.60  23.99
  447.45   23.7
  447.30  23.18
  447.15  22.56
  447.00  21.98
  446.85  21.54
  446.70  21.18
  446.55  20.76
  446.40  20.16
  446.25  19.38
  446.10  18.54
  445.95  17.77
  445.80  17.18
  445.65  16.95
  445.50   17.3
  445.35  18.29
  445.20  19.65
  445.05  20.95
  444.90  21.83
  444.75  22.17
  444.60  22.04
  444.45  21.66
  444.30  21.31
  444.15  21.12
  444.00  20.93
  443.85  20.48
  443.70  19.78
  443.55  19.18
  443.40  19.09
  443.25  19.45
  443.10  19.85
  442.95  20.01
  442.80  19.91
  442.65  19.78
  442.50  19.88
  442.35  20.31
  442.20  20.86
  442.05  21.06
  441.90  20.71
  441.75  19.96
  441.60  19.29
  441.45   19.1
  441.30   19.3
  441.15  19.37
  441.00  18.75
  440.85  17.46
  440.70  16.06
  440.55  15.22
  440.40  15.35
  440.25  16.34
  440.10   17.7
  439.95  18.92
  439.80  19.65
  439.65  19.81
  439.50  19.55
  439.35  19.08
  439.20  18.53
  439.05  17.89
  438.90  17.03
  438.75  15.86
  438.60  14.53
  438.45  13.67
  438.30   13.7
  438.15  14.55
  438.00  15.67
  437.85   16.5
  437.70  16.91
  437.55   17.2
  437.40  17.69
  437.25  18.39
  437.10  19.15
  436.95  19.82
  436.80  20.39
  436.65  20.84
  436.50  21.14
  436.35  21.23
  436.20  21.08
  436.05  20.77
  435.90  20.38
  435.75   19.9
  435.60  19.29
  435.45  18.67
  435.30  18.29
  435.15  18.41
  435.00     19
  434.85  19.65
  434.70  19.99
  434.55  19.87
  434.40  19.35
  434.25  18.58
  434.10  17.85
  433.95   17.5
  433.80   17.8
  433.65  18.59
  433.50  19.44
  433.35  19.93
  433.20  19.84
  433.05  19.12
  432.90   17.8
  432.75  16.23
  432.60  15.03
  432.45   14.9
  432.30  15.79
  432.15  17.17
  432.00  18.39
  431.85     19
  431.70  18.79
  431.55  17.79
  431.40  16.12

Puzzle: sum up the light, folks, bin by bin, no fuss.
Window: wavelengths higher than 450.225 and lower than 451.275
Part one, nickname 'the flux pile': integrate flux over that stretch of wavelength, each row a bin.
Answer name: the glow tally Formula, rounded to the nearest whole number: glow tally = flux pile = 27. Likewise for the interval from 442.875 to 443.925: 21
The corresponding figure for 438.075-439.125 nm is 16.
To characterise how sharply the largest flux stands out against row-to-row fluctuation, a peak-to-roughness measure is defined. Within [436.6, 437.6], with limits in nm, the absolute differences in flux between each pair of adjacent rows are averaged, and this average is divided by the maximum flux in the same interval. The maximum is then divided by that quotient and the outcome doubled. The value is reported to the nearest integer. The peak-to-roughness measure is 1432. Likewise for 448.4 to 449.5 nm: 5674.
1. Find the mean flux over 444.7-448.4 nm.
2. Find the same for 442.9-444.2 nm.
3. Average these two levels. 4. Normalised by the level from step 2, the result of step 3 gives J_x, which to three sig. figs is 1.03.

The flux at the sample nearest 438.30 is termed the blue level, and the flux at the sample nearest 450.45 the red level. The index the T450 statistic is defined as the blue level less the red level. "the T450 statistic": -12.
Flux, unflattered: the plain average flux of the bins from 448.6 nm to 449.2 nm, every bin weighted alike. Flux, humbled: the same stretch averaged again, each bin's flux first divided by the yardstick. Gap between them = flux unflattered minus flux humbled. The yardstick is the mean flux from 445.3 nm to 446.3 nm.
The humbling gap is 21.9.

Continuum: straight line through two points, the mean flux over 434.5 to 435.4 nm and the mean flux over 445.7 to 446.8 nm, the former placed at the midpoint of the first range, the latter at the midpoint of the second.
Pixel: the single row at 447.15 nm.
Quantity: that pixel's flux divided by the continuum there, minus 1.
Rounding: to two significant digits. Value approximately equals 0.17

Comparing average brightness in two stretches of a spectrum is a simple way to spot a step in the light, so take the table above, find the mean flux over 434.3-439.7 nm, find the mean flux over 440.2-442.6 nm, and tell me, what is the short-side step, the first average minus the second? -0.3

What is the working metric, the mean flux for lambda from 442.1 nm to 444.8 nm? 20.4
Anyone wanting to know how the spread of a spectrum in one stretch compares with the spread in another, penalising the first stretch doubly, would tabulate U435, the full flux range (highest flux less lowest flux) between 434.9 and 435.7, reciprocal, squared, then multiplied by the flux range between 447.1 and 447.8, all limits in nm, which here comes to 1.43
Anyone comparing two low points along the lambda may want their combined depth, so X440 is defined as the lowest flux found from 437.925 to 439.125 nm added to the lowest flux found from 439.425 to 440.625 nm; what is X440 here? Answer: 29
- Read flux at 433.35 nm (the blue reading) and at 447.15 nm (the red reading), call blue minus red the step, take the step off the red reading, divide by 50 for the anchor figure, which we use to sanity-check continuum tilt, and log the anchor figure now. 0.50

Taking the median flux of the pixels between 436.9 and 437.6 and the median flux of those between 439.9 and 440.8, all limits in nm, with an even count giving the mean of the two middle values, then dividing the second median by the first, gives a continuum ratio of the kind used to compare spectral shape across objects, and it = 0.88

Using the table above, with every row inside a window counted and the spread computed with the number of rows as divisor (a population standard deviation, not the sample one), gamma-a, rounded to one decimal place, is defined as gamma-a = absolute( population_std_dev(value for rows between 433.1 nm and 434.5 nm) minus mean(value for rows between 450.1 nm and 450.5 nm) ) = 24.7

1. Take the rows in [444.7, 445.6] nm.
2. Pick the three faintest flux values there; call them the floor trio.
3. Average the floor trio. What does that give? 18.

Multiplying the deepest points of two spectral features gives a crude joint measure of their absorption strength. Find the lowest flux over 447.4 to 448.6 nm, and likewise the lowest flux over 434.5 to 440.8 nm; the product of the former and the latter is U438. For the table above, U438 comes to 312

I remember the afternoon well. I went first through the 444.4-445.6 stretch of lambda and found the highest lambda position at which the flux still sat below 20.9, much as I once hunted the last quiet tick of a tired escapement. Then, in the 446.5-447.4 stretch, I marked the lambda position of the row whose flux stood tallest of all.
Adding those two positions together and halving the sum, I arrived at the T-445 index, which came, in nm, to 446.40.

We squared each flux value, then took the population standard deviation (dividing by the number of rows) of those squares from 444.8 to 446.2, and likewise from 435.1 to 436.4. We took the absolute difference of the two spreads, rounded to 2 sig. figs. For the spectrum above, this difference 20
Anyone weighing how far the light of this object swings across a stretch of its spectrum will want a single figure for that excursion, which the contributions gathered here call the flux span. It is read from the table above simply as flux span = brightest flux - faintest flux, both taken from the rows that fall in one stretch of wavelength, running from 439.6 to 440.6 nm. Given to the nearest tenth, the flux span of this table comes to 4.6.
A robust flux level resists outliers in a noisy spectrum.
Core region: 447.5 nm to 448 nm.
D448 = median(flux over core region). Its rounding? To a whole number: 24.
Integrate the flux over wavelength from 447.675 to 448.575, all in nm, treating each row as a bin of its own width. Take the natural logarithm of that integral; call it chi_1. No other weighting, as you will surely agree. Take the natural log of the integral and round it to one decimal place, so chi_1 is 3.0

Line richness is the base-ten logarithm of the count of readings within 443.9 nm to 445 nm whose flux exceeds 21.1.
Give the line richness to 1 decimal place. 0.8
